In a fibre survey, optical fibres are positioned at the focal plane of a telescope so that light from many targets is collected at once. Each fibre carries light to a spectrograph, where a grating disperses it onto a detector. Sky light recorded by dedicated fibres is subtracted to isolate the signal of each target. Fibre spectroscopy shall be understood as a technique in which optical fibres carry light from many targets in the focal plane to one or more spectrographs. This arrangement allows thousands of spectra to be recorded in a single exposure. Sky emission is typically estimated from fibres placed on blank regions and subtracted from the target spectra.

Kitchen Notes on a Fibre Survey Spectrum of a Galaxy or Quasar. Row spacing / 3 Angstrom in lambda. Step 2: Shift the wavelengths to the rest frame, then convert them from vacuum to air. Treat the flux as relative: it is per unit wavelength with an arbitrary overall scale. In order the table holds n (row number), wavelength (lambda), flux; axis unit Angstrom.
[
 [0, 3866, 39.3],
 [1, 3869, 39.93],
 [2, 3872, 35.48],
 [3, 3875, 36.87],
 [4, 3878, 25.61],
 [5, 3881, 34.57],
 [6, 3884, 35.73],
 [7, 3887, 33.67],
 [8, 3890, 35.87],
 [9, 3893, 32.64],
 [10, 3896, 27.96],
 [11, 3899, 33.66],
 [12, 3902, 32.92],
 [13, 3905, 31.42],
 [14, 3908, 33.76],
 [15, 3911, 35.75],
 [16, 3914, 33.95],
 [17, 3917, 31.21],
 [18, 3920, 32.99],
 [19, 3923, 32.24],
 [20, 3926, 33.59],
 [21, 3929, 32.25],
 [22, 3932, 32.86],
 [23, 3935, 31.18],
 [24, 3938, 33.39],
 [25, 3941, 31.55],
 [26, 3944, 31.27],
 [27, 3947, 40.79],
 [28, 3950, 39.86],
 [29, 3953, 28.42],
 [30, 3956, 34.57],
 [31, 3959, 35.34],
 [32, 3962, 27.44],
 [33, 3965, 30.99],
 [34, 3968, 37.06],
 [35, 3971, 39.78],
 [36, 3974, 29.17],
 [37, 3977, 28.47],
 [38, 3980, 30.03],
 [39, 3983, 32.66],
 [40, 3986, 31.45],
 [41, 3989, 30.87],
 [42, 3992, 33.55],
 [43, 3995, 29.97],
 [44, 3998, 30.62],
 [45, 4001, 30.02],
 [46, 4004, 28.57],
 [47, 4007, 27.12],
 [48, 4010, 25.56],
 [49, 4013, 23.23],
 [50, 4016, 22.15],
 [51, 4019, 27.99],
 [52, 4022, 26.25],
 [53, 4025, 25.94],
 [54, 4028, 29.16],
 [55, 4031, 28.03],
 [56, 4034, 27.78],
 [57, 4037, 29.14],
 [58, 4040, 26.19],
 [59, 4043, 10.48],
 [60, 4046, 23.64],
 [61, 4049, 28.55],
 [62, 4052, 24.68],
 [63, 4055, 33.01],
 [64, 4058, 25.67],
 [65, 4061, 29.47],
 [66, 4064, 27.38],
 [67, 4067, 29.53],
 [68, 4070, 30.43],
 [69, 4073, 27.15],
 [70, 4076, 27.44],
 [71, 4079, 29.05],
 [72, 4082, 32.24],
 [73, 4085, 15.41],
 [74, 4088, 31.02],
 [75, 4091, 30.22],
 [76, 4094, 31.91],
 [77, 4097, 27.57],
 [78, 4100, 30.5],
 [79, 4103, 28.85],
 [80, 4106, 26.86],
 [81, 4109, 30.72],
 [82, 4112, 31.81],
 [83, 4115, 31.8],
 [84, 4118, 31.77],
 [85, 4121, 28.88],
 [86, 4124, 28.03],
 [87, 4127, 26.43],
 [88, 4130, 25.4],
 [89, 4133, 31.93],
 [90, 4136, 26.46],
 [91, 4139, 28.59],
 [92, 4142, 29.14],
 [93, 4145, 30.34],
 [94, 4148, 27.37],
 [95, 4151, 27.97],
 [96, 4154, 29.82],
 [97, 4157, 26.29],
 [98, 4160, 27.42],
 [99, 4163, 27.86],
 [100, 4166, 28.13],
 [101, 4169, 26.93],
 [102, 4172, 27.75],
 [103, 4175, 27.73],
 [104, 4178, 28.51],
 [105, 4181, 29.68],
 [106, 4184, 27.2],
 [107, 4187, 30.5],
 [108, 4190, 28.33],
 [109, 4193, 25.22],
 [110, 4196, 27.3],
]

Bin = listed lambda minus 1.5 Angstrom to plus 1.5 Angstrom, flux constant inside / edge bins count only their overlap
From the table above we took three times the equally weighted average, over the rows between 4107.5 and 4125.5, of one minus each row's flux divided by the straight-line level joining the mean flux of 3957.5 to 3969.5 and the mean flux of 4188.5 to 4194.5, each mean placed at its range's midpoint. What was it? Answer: -0.18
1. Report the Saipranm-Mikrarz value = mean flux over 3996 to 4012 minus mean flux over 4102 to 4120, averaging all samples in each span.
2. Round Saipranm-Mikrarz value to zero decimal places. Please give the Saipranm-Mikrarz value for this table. -2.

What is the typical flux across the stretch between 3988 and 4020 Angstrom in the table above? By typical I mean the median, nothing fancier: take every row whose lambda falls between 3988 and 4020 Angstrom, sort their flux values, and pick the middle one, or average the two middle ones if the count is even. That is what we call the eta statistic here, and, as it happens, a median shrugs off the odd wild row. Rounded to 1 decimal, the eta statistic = 28.6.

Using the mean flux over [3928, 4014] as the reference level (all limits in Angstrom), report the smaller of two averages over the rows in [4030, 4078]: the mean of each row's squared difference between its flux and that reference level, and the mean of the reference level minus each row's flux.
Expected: 5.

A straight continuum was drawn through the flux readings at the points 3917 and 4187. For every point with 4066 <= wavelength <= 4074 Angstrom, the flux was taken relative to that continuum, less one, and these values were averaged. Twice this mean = -0.1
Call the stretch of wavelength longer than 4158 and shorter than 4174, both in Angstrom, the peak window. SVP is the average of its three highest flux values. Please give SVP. 28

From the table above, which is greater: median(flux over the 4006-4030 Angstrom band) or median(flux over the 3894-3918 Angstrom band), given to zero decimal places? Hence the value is 33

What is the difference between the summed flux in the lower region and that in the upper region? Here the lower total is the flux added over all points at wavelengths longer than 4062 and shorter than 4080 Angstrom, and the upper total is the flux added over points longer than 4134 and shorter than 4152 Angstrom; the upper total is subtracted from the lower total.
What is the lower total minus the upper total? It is 1.1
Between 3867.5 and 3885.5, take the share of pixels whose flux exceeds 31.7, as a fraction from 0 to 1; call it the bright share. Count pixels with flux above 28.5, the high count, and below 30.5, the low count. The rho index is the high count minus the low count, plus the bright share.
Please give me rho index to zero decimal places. 5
